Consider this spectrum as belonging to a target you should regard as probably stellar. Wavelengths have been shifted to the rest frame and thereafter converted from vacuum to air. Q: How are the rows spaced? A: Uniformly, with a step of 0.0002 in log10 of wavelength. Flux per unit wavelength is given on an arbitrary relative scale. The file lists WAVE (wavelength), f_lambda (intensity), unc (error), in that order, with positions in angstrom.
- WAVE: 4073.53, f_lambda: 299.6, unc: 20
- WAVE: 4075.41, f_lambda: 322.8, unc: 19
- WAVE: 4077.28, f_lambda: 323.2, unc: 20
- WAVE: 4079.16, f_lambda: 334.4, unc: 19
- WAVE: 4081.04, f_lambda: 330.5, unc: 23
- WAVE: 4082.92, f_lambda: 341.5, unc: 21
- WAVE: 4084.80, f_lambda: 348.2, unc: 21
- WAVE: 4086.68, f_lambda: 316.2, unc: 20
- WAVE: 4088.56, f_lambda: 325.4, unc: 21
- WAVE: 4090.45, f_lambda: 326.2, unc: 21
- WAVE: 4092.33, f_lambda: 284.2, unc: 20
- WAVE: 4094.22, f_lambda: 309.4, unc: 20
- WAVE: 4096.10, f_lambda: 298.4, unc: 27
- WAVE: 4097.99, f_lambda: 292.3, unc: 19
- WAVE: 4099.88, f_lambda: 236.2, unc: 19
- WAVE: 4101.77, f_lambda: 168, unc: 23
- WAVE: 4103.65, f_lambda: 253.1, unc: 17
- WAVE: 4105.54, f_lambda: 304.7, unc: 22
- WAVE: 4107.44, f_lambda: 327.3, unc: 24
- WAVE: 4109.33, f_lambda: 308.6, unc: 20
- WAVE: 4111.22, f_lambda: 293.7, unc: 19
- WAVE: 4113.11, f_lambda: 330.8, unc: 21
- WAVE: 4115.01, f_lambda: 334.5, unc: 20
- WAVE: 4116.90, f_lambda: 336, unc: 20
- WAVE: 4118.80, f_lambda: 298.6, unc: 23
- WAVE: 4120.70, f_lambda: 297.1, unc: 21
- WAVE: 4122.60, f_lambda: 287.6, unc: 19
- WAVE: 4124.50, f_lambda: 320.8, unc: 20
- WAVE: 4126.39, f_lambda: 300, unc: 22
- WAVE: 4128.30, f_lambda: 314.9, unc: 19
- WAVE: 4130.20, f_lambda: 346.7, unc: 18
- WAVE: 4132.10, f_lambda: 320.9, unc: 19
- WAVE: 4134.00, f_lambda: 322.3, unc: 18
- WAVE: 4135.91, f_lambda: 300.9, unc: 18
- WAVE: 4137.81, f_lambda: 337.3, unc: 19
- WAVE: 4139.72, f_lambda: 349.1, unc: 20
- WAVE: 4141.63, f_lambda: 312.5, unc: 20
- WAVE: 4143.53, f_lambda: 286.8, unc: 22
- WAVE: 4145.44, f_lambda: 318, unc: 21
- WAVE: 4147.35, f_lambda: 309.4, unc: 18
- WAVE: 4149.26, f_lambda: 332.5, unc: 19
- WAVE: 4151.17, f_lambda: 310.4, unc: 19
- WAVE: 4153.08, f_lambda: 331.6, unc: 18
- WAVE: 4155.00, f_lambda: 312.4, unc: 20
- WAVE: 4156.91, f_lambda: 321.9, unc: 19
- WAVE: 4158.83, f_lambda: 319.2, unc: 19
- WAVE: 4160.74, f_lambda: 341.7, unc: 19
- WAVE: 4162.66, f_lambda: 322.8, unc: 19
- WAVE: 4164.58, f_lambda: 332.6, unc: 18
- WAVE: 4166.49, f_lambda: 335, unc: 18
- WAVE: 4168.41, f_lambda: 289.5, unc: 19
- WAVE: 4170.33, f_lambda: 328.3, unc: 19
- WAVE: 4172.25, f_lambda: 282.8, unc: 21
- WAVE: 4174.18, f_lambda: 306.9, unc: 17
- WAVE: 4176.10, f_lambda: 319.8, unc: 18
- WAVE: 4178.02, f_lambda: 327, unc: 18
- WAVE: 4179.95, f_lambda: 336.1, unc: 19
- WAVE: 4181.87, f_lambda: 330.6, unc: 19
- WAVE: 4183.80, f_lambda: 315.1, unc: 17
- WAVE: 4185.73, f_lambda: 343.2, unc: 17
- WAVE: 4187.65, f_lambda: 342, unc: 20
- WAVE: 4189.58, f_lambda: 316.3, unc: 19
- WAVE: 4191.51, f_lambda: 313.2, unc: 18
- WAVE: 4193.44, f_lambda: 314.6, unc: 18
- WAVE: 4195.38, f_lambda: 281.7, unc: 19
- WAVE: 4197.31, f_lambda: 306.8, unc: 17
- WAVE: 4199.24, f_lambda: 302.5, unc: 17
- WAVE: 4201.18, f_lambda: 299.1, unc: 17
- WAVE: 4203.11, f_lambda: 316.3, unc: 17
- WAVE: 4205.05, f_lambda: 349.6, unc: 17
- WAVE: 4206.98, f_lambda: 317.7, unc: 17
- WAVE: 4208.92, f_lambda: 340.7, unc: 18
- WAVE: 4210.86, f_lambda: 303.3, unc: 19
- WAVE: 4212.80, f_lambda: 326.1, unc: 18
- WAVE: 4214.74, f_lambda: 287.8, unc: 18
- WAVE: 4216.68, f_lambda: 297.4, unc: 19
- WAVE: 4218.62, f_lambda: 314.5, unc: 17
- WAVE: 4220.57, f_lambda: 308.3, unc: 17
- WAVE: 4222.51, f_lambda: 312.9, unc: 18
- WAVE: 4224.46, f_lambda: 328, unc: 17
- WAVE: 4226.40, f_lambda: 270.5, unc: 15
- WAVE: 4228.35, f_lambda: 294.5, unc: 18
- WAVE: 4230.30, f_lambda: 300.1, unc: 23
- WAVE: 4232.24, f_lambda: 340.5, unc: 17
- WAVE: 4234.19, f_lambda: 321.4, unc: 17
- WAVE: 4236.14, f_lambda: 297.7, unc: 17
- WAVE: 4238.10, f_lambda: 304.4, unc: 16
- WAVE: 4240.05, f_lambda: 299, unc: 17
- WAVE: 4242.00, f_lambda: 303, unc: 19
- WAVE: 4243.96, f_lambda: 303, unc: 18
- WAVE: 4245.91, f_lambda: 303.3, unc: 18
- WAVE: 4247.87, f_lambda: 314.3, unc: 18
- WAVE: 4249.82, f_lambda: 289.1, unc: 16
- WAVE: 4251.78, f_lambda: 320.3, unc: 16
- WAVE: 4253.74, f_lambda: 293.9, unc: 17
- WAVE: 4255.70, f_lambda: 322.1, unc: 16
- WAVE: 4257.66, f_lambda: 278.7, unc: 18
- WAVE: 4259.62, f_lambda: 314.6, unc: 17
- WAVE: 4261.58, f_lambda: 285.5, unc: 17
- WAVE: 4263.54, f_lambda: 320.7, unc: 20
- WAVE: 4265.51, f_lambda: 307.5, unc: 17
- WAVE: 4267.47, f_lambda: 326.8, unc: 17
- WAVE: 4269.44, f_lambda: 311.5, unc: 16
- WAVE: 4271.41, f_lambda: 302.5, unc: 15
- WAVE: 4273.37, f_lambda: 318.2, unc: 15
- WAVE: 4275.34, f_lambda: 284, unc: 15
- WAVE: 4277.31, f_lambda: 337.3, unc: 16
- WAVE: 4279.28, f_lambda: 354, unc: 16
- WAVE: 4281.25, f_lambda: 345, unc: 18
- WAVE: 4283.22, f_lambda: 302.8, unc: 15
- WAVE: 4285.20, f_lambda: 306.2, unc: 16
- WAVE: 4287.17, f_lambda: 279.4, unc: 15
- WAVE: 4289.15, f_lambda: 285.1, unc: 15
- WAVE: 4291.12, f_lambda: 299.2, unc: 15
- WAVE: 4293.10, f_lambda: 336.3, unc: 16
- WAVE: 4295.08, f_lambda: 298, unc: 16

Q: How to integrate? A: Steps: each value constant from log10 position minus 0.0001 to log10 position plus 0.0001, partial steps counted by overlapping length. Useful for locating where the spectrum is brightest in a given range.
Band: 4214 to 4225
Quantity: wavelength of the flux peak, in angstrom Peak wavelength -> 4224.46 angstrom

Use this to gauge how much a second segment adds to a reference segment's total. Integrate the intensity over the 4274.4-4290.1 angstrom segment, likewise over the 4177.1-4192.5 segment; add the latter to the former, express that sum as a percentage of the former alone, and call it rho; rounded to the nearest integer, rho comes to 203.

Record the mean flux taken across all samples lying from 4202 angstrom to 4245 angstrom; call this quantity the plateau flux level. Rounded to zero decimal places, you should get 311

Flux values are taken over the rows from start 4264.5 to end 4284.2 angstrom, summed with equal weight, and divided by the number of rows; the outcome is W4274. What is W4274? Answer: 319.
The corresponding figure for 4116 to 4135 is 314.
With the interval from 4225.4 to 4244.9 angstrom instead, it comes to 303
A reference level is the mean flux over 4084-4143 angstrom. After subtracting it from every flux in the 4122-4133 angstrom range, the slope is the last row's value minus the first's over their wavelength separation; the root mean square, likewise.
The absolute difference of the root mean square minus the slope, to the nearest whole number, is 17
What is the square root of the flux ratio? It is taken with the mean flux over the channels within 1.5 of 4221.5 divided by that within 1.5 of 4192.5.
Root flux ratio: 0.995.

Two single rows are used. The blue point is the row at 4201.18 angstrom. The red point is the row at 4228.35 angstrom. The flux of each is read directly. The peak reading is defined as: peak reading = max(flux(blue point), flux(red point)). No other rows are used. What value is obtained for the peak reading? 299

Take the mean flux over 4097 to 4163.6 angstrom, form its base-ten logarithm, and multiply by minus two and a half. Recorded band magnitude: -6.22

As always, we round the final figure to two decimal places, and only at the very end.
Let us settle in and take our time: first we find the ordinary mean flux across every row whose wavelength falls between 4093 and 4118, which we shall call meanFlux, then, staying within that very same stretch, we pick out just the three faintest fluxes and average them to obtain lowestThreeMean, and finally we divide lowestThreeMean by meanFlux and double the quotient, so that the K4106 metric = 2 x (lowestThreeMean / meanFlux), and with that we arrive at 1.50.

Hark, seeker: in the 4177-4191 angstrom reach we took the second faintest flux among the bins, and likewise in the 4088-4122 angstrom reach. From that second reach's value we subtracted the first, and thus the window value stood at -80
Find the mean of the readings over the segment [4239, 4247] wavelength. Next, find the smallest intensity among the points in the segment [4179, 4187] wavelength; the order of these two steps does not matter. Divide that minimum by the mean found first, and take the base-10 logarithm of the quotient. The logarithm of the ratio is 0.018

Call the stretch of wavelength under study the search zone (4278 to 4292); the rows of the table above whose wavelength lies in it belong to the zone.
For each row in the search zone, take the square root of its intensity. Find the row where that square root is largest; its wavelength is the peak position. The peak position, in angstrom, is 4279.28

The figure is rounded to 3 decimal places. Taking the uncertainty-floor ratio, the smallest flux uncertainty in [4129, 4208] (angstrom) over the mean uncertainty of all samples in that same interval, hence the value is 0.916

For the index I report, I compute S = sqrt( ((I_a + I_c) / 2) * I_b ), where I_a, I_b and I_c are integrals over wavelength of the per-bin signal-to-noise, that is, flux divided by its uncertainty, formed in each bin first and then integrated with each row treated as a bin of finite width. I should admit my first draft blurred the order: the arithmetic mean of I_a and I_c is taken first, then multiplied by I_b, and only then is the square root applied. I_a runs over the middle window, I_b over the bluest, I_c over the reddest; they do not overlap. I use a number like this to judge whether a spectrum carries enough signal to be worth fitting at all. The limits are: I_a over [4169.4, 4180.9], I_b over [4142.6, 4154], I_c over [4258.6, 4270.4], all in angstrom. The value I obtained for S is 195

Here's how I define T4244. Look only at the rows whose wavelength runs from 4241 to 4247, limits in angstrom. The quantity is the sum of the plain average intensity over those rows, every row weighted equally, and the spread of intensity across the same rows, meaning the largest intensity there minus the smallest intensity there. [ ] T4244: 303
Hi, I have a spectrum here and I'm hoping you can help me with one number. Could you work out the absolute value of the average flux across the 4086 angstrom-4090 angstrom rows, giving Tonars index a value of 321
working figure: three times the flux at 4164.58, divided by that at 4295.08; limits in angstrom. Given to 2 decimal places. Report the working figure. 3.35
